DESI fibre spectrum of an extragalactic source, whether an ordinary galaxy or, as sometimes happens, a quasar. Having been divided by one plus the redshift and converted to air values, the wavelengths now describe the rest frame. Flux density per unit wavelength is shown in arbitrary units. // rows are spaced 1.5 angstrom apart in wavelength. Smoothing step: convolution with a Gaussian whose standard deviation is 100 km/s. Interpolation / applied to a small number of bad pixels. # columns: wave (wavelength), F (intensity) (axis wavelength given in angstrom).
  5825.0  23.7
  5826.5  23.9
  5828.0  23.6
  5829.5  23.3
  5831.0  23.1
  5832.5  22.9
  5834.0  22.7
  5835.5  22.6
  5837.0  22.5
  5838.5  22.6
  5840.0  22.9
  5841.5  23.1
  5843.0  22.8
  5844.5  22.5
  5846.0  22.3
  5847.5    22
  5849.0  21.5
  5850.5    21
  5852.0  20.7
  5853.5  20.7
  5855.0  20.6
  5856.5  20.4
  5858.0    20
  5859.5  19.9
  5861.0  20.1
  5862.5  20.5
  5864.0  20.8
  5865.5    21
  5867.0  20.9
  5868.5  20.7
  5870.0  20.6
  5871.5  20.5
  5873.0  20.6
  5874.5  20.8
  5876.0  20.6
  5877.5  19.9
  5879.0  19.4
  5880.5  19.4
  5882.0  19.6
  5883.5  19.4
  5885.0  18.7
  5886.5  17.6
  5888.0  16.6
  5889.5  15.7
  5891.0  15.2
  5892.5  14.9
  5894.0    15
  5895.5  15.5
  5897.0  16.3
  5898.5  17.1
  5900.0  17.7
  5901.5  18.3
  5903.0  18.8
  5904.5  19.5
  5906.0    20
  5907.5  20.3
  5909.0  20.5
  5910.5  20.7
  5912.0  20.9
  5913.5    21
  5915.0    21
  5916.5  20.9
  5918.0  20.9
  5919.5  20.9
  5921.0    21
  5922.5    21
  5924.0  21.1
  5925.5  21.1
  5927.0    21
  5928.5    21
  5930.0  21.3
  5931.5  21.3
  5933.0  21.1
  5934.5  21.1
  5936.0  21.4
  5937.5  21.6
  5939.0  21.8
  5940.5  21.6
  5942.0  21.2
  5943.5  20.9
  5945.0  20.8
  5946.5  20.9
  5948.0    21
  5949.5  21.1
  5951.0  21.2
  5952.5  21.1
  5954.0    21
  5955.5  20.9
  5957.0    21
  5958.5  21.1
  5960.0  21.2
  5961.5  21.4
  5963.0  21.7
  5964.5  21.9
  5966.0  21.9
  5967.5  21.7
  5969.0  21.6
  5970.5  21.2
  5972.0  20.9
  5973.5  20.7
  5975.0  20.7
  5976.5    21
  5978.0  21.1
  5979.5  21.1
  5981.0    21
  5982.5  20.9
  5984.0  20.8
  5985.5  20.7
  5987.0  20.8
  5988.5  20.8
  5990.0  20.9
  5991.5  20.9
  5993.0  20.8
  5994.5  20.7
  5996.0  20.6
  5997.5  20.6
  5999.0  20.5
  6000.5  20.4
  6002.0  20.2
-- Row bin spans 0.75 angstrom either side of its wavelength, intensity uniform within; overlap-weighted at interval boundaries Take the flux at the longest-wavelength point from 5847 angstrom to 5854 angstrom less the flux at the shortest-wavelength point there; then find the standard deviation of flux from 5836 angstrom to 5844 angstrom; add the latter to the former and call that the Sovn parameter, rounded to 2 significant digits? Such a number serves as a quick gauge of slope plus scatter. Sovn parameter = -1.1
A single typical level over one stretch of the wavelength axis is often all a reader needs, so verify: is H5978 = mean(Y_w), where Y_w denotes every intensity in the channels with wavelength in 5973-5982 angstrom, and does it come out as 20.9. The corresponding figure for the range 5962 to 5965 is 21.8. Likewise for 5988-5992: 20.9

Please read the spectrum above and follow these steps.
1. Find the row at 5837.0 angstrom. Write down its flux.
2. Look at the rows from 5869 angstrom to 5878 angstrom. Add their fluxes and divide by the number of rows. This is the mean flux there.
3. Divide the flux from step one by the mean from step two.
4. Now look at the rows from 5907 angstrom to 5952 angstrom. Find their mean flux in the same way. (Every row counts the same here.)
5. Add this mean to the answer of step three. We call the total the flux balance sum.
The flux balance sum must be 22.15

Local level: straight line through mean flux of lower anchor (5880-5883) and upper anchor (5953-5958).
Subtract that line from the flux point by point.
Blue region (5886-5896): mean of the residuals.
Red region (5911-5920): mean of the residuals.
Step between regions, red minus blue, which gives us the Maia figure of 4.7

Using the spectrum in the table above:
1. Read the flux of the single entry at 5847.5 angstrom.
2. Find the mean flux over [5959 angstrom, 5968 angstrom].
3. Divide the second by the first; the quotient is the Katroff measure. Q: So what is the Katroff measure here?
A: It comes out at 0.98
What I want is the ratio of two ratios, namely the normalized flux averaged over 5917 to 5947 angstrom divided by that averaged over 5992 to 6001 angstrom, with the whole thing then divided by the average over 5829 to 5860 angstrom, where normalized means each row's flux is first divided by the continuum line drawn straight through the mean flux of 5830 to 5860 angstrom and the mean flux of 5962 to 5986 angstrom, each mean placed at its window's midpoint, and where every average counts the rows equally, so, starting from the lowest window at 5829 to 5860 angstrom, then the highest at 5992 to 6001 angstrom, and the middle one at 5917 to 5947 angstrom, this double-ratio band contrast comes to 1.01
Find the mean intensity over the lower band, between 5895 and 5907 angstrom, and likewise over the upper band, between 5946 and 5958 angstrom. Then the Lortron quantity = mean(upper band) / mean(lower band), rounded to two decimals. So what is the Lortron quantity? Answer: 1.17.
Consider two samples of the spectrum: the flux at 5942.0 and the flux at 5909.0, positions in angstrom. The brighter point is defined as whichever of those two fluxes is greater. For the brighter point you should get 21.2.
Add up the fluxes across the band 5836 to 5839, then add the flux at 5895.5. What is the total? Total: 61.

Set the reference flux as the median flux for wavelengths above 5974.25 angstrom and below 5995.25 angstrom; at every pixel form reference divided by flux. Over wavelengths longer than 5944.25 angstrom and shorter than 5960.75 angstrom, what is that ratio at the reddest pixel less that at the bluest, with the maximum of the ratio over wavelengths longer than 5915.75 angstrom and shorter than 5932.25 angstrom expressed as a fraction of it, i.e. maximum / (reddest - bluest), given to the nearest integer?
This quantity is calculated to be -53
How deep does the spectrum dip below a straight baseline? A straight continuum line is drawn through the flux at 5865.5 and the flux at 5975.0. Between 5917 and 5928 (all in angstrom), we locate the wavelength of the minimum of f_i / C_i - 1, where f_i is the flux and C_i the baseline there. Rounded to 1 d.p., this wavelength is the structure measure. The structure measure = 5918.0 angstrom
